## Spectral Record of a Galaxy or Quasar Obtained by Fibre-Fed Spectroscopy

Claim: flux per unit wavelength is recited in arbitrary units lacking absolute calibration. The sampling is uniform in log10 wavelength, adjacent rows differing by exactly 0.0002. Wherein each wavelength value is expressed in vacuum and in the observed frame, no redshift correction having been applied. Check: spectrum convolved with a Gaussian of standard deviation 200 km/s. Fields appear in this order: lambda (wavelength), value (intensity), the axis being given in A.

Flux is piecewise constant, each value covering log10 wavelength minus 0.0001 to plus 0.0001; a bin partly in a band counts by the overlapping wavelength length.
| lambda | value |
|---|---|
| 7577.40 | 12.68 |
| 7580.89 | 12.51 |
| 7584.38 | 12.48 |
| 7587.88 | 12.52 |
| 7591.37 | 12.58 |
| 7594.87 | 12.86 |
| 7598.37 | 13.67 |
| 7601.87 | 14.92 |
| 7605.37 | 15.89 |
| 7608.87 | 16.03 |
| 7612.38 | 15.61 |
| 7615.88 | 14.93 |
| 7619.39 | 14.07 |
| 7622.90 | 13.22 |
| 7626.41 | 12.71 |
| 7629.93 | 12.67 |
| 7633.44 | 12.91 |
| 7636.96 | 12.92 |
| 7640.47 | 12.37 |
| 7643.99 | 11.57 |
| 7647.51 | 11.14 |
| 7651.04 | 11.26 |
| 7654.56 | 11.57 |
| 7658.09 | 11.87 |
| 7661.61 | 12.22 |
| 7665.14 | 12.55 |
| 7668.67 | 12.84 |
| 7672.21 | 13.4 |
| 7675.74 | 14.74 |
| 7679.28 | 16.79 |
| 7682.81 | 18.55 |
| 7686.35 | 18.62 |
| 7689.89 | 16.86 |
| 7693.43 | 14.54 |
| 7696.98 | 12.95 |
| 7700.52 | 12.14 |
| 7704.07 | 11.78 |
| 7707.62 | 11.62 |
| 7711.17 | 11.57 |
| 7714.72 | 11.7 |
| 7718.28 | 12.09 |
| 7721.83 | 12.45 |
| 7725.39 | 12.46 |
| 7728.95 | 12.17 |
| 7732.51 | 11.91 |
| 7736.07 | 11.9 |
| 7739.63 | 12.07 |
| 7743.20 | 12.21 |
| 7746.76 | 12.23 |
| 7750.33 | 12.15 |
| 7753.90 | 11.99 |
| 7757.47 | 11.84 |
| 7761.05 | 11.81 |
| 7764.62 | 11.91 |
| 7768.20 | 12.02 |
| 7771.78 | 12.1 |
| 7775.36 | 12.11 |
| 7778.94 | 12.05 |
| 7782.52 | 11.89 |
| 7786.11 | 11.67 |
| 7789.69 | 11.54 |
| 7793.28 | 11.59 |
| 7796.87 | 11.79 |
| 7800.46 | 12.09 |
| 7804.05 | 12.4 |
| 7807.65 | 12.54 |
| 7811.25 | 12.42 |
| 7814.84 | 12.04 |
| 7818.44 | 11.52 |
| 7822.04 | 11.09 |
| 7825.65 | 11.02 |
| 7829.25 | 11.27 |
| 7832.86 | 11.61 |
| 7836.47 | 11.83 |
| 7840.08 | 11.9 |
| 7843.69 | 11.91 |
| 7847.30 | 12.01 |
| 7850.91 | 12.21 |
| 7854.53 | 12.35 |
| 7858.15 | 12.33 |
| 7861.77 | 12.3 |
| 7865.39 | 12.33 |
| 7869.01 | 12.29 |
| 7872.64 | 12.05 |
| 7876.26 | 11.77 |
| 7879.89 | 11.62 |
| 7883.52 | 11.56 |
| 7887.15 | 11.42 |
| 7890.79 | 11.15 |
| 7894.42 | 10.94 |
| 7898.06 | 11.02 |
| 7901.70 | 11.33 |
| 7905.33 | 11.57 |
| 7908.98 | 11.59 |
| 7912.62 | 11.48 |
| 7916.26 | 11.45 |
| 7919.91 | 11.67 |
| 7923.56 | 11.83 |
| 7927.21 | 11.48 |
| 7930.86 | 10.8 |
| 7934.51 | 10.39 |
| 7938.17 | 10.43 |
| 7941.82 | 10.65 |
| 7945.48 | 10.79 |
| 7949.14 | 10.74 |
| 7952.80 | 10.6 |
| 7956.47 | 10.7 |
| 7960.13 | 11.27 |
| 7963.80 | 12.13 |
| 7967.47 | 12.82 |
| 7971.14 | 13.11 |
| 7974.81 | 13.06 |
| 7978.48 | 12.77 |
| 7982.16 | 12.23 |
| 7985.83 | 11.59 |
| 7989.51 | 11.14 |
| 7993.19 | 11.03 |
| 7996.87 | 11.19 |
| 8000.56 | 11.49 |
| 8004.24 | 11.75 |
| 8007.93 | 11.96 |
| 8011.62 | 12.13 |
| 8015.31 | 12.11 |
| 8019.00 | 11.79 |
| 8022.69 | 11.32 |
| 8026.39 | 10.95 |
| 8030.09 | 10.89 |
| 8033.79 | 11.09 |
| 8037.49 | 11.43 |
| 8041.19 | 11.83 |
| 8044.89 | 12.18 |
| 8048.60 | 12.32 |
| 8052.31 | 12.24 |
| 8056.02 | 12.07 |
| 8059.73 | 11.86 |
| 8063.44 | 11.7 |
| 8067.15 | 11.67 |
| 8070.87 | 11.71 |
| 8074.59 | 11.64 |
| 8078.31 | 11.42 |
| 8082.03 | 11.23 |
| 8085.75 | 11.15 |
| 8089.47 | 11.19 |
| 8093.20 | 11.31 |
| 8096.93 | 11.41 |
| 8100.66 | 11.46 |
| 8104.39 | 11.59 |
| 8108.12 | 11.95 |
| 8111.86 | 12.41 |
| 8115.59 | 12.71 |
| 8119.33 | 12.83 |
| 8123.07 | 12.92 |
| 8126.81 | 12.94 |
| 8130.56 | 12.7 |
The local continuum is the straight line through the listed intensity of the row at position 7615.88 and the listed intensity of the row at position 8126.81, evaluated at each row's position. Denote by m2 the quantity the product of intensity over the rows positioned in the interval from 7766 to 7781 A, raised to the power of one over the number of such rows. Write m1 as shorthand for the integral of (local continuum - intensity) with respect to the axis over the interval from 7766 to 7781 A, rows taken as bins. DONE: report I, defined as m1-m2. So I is 22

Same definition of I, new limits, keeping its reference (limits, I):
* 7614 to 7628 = 2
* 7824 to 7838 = 26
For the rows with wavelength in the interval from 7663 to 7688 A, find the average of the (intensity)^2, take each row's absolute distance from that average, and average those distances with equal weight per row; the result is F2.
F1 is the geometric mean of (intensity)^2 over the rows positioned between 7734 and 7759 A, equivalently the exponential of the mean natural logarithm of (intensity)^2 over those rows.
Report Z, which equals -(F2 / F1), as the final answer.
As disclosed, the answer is -0.49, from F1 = 145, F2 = 71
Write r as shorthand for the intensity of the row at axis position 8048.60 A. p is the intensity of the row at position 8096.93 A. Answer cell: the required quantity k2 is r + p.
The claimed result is 23.7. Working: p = 11.41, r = 12.32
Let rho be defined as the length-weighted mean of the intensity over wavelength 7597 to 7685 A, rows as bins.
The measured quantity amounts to 13.64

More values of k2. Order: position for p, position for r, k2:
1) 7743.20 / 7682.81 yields 30.8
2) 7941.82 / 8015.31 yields 22.8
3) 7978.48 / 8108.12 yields 24.7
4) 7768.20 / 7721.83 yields 24.5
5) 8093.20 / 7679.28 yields 28.1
